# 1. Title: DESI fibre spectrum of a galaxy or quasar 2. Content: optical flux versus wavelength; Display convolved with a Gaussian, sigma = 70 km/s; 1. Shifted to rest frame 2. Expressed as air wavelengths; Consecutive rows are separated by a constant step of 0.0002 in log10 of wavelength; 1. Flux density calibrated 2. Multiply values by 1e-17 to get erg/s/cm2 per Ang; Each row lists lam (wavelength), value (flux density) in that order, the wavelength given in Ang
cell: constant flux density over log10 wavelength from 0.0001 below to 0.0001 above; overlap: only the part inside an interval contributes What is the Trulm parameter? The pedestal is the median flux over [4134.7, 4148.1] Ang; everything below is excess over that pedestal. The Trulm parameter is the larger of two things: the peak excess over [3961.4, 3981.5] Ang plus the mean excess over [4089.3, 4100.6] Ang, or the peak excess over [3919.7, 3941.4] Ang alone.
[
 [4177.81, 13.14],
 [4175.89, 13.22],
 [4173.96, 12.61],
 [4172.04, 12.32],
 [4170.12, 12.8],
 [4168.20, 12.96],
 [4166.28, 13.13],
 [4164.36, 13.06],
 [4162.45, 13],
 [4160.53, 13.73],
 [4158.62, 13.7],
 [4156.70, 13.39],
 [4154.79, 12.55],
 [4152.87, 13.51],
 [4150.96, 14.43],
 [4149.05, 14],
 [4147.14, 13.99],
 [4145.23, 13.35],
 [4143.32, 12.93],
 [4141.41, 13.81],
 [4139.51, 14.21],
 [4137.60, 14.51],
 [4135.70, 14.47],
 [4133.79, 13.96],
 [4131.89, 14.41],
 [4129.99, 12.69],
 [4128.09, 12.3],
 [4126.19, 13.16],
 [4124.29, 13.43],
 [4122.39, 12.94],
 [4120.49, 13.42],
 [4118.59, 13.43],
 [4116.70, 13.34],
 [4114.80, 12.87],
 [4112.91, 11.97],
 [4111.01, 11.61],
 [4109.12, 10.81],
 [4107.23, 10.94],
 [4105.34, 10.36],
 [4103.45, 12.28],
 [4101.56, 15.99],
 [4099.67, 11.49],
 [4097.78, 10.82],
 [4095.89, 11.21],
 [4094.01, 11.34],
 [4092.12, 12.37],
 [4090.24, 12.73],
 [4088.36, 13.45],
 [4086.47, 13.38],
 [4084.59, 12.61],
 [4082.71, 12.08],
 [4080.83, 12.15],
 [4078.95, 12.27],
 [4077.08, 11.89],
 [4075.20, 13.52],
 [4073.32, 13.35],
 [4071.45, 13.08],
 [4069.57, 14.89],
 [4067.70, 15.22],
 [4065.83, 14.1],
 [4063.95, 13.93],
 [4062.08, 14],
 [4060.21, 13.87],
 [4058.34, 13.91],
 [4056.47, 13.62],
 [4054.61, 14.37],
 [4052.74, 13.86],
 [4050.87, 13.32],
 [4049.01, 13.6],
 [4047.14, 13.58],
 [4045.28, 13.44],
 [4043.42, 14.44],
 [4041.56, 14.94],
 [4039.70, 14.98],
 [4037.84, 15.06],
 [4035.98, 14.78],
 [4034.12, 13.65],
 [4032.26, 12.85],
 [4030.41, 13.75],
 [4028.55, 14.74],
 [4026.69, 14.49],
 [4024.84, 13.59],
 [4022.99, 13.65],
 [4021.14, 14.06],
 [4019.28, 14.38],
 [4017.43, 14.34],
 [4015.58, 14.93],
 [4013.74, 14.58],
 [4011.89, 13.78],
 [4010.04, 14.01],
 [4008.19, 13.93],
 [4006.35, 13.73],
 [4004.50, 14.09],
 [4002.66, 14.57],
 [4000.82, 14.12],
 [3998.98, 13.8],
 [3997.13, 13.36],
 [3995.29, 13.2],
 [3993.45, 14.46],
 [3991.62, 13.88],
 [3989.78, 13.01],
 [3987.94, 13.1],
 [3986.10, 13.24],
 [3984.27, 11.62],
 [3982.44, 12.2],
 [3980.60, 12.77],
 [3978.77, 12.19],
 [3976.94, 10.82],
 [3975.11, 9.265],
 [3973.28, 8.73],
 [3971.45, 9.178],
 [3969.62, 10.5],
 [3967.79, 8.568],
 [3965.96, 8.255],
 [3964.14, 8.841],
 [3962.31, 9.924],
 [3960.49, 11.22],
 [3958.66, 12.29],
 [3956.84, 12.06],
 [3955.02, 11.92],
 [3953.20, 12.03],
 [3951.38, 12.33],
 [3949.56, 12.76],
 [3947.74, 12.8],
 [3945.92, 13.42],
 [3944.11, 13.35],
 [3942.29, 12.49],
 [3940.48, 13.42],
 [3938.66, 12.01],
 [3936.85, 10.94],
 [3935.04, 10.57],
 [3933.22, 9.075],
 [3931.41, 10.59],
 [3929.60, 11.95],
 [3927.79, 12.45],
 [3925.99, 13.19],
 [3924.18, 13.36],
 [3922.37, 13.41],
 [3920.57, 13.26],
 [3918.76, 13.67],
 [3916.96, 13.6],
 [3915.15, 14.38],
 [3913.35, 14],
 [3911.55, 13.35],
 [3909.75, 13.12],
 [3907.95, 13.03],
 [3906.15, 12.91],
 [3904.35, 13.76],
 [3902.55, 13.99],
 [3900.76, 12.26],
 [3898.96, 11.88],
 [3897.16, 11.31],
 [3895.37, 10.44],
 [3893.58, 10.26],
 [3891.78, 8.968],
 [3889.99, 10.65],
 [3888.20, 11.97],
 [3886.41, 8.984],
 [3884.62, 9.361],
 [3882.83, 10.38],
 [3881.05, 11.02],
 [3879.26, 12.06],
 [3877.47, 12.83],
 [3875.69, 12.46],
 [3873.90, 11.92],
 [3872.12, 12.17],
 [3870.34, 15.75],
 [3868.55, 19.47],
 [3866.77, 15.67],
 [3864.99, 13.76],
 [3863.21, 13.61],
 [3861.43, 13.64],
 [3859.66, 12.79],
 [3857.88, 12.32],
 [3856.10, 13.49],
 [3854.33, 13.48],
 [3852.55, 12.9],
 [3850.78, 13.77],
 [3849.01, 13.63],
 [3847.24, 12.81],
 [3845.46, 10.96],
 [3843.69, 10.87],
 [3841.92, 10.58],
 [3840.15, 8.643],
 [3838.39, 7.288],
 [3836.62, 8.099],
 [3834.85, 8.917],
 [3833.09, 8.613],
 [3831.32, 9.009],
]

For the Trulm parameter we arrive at -0.57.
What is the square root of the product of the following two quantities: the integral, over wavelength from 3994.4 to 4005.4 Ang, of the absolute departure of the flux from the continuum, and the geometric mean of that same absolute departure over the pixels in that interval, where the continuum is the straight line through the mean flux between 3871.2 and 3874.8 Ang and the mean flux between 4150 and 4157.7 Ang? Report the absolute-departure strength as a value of 3.7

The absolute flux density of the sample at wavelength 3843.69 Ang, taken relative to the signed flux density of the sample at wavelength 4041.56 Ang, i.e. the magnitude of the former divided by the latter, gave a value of 0.73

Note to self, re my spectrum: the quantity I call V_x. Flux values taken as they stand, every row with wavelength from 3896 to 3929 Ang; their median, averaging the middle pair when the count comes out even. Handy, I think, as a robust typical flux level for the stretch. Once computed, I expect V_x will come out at 13.3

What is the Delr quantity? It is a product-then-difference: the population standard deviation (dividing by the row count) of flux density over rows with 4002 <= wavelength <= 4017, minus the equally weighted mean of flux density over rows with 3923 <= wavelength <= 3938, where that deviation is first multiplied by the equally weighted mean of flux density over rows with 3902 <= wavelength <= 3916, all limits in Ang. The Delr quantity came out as -6.0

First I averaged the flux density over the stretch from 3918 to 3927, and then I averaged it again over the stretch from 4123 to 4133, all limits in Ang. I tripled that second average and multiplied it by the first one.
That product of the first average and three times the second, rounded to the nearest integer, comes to 530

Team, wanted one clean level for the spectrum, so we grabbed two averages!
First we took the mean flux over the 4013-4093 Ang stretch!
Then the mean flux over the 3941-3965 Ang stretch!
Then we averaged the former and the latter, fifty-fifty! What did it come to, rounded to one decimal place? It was 12.9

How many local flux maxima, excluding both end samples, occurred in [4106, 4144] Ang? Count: 4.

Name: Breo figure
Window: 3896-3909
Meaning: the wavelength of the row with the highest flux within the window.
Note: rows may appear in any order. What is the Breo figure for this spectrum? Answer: 3902.55 Ang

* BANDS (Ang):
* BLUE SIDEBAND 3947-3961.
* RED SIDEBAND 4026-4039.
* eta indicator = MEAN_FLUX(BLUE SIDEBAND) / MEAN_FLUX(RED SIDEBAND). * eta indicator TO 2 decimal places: 0.86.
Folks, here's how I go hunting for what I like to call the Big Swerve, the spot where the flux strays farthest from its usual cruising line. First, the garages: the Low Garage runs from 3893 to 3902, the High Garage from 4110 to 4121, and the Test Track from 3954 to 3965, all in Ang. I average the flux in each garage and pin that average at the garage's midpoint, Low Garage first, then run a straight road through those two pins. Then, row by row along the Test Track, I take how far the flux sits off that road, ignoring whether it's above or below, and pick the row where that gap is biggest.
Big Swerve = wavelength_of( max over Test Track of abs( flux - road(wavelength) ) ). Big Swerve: 3964.14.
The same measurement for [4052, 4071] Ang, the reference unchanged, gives 4067.70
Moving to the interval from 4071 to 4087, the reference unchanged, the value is 4075.20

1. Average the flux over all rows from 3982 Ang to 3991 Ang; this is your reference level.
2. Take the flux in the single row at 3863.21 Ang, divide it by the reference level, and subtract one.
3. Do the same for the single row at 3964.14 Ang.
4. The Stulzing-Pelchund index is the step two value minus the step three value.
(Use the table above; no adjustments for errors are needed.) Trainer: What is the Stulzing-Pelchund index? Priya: 0.38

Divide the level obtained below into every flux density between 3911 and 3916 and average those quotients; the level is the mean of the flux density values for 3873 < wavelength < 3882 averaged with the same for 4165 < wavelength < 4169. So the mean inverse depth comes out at 0.90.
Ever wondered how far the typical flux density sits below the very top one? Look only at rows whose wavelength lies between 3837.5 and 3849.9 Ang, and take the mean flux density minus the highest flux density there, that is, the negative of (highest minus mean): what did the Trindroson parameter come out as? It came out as -2.9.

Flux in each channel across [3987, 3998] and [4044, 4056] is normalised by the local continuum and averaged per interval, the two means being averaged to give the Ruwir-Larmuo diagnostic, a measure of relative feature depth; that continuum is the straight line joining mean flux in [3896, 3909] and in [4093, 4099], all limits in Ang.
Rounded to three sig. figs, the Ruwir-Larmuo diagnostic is 1.16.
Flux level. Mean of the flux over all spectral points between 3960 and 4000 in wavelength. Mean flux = 11.5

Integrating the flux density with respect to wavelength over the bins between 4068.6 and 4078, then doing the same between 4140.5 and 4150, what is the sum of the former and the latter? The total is 255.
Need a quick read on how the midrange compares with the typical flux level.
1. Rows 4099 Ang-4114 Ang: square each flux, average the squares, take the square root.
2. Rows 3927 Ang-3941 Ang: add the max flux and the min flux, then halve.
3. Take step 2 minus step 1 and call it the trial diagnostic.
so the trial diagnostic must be -0.8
